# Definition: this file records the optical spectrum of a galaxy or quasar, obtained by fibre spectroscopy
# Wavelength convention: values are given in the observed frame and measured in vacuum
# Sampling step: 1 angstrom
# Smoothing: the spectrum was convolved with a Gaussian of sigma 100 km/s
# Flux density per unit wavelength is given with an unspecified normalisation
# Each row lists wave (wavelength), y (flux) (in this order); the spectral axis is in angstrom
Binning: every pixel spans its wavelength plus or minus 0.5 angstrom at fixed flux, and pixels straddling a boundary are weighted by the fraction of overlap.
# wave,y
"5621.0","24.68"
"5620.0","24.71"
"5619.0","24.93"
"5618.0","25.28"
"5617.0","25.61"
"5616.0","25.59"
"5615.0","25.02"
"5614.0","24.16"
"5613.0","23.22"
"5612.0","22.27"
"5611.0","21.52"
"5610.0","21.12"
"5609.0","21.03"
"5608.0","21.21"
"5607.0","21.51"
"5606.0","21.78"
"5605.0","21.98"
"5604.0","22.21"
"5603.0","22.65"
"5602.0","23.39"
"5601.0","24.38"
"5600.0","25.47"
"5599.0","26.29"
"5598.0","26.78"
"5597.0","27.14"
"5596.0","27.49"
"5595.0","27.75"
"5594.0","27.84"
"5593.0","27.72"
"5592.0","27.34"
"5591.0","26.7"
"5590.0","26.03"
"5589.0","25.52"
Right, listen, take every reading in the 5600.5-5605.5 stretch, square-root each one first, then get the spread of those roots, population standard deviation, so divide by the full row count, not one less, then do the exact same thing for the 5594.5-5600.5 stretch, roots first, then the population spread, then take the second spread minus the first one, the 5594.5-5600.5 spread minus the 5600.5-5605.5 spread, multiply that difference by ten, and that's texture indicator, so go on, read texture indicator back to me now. -0.2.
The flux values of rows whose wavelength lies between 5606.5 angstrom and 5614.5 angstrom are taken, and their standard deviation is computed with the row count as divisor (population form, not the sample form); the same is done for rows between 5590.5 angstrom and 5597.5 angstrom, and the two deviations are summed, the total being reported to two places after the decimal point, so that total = 1.44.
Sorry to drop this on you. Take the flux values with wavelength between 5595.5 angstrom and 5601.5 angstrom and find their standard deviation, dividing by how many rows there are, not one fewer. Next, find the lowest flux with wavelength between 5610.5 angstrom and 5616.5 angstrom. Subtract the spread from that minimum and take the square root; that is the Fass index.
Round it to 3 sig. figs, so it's 4.52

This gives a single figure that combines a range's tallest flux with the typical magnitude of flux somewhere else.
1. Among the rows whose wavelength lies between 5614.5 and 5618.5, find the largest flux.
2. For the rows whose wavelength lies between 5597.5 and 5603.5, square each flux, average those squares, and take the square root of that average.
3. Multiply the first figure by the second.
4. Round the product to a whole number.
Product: 637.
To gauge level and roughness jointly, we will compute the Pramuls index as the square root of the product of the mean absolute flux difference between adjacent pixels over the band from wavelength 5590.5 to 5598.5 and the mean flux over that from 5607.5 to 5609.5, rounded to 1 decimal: 2.6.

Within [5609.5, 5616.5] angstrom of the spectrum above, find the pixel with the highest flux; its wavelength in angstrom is 5616.0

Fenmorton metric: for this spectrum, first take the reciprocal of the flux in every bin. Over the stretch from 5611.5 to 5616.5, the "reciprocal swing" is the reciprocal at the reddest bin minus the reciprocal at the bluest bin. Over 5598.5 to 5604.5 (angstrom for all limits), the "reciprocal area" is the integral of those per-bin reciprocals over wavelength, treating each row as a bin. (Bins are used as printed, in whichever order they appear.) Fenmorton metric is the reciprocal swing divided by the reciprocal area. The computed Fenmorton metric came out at -0.023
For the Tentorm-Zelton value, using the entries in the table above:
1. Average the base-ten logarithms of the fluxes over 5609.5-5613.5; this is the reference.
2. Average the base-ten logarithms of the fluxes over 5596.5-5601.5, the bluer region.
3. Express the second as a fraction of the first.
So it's 1.05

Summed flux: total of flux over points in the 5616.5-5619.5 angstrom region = 76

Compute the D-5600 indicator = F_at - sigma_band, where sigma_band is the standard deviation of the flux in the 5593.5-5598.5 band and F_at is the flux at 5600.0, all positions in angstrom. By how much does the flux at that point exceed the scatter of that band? 25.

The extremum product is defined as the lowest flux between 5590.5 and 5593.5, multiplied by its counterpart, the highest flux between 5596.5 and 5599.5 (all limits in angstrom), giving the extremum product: 725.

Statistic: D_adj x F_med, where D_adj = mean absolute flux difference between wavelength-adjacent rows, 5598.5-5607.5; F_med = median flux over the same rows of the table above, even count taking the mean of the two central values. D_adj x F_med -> 14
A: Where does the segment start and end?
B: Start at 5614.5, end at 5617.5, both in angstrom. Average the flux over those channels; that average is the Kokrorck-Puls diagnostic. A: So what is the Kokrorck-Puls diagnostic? 25.4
